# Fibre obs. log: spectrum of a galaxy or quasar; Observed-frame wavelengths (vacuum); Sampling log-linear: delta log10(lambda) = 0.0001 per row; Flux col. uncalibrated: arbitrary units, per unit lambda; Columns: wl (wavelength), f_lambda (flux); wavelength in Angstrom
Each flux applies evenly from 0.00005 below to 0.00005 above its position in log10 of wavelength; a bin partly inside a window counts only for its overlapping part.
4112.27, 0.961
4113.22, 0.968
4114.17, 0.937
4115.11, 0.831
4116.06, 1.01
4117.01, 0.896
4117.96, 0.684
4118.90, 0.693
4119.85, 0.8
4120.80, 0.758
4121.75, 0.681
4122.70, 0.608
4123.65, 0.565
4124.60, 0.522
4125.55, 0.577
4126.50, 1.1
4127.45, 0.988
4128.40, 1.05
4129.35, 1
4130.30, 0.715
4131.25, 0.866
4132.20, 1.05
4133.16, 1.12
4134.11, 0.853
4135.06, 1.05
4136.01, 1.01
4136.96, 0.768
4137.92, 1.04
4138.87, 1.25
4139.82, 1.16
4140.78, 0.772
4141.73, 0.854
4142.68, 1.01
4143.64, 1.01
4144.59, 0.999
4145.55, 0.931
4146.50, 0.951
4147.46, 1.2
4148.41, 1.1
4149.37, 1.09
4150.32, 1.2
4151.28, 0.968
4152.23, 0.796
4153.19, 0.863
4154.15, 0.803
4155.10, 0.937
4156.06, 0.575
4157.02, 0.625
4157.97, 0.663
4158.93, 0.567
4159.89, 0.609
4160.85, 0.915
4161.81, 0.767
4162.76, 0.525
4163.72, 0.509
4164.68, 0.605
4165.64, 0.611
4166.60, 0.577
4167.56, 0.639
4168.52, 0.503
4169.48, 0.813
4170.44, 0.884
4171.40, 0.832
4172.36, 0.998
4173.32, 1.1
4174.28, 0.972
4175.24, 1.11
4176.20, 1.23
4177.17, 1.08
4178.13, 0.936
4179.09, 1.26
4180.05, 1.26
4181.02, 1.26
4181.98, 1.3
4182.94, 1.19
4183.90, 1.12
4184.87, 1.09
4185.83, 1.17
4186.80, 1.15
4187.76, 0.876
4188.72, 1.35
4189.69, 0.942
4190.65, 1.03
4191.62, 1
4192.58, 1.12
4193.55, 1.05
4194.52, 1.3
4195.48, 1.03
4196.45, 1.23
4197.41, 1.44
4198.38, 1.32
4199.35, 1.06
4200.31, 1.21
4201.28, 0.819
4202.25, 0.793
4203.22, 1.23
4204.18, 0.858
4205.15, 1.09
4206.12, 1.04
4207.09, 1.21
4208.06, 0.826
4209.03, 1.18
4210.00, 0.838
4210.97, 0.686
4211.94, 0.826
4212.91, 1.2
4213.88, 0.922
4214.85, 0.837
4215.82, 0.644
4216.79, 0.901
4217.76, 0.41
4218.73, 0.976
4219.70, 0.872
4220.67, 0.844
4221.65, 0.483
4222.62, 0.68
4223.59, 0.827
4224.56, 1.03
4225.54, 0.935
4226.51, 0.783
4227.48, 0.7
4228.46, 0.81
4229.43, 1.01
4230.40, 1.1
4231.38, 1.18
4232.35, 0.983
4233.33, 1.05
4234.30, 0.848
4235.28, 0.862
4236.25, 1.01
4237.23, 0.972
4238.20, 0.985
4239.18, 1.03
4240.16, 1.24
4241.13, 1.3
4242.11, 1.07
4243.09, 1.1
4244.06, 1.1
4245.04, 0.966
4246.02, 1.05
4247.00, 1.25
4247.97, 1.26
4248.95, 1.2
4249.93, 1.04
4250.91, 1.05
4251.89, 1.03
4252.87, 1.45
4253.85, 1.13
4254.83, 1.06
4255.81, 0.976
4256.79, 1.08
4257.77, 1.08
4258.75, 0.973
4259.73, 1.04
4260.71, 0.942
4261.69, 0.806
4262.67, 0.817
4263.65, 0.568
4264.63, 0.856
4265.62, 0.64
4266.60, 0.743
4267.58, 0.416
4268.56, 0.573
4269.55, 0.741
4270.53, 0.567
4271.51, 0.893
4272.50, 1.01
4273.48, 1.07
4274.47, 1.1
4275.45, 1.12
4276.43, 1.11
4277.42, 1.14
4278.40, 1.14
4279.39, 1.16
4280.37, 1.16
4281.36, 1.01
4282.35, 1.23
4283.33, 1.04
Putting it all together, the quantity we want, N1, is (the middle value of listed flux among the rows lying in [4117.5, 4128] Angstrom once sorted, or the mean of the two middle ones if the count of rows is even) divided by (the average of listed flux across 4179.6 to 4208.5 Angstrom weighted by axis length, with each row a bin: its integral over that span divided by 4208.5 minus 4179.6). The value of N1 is 0.62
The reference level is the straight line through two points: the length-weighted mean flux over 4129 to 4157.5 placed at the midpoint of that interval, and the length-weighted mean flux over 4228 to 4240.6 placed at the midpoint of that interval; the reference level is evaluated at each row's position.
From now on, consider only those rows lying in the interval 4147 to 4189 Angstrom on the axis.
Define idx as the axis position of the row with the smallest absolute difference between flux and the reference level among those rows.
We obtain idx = 4174.28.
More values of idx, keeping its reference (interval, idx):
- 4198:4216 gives 4206.12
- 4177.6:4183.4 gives 4178.13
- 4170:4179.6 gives 4174.28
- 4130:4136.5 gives 4136.01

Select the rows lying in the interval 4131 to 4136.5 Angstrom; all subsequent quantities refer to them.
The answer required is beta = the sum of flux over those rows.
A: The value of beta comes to 5.9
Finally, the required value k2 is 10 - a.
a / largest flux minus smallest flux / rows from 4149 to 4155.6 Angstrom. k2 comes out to 9.6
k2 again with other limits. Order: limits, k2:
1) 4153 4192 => 9.2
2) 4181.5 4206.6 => 9.4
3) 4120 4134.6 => 9.4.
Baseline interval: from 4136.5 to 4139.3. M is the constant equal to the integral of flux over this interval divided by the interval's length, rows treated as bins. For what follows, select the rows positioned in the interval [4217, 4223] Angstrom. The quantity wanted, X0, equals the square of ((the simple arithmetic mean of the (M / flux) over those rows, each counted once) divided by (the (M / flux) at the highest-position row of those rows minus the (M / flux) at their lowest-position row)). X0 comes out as 3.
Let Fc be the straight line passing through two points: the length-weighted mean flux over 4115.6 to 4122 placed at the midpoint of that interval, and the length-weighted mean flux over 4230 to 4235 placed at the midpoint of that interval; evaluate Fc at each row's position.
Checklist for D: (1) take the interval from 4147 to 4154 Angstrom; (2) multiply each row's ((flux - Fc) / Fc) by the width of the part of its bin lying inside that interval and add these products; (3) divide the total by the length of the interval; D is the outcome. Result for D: 0.19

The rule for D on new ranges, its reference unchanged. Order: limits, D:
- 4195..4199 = 0.31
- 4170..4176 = 0.10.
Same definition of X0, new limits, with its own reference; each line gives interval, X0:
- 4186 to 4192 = 55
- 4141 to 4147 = 77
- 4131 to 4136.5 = 38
